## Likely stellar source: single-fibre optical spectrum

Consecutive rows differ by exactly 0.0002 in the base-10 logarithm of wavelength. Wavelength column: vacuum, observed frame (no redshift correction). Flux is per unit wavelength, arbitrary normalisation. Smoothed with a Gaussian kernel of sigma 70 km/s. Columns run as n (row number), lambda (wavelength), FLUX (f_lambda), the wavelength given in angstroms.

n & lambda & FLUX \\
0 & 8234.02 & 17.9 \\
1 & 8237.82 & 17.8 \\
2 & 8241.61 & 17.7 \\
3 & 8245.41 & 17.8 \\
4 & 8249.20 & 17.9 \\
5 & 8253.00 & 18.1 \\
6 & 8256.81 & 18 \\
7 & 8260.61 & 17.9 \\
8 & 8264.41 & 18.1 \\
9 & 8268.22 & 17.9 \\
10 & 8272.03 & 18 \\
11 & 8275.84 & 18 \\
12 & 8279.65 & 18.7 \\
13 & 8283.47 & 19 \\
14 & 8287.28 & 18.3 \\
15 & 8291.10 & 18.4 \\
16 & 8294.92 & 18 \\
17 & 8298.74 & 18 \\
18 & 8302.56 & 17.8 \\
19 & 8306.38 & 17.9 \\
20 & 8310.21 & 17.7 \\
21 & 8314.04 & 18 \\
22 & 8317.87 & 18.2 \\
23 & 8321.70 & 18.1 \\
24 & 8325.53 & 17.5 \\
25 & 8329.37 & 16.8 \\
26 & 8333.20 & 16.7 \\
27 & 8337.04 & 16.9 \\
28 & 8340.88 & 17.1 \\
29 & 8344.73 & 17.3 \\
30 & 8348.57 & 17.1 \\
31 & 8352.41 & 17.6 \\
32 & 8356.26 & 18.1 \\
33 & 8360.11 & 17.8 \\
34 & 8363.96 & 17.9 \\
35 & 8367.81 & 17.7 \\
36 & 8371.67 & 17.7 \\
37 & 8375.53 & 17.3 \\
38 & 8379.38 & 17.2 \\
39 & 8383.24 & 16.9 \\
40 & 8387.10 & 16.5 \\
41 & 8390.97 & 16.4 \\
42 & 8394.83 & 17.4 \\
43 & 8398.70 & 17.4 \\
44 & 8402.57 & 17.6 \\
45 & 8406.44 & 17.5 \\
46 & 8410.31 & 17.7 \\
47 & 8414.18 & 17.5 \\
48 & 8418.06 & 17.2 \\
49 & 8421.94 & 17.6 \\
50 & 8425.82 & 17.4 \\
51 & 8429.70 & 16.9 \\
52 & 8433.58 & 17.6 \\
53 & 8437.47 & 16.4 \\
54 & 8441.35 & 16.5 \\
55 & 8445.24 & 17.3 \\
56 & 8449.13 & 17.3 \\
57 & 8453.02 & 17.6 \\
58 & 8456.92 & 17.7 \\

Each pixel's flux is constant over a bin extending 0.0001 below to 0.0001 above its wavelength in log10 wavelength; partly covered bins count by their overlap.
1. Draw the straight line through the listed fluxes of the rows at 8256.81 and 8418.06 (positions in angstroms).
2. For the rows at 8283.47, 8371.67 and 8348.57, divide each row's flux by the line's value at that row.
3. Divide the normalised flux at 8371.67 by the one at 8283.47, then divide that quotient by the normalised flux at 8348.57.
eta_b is 0.98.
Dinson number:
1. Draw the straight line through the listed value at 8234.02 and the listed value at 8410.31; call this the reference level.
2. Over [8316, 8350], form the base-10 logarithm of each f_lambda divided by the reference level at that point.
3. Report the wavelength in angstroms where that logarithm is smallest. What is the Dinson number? 8333.20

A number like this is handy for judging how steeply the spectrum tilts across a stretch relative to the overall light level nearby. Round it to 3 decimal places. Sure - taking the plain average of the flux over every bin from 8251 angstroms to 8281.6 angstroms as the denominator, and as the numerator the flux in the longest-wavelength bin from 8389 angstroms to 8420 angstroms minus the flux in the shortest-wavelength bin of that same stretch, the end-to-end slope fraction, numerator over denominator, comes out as 0.044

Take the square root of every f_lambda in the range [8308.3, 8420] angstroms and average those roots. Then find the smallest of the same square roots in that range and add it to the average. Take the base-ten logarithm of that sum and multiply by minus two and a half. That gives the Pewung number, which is -2.287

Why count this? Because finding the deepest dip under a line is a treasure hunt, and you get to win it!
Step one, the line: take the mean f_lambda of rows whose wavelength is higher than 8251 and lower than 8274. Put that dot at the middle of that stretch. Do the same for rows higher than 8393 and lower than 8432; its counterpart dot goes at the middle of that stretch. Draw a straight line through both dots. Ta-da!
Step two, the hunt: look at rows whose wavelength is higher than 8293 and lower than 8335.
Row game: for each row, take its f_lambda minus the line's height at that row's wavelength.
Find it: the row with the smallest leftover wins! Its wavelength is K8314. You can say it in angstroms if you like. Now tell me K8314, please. 8333.20 angstroms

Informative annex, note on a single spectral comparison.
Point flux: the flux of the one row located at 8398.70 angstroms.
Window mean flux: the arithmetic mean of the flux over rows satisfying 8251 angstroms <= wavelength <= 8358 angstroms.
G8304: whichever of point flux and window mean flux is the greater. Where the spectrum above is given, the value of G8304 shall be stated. 17.83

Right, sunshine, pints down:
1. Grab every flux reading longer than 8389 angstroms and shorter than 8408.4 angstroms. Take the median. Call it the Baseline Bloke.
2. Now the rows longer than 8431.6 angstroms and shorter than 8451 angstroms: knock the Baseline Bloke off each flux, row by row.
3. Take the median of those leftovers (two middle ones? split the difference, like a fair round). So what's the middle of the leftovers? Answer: -0.1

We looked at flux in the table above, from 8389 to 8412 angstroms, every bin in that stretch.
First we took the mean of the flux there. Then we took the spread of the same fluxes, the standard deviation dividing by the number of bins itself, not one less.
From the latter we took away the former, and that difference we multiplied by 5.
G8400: -84.5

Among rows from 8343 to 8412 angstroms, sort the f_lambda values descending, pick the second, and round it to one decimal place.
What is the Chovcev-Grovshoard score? 17.9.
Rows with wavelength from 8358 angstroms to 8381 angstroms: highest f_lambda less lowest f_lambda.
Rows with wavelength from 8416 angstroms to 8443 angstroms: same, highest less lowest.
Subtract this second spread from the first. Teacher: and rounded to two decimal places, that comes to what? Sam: -0.50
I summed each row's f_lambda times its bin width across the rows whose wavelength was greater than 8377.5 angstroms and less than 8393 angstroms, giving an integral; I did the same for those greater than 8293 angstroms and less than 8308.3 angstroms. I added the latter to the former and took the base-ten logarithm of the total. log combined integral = 2.73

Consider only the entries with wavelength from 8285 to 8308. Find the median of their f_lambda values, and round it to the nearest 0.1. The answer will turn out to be 18.0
